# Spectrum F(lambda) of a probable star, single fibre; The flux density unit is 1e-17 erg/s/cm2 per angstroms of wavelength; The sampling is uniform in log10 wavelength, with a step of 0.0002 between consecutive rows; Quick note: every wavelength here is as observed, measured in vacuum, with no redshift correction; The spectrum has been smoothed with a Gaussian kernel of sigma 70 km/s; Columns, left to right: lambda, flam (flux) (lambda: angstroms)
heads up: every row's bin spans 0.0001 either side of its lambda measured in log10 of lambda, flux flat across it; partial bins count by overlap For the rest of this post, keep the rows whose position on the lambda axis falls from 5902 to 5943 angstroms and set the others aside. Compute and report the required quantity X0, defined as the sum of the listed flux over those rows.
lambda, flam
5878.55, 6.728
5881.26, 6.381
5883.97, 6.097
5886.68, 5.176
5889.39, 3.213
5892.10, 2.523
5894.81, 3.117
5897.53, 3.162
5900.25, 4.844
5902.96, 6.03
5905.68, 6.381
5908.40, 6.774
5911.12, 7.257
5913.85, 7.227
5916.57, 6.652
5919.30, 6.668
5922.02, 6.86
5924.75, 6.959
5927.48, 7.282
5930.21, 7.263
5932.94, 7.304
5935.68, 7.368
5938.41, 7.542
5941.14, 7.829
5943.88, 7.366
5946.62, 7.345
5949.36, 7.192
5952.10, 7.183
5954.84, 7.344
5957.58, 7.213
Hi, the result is 105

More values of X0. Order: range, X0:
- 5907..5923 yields 41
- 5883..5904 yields 34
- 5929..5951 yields 59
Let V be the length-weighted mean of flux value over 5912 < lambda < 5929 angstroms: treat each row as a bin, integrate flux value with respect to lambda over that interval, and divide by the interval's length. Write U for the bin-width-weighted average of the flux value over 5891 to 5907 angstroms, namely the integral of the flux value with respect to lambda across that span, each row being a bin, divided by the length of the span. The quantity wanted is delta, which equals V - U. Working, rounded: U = 4.4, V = 7.0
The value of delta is 2.6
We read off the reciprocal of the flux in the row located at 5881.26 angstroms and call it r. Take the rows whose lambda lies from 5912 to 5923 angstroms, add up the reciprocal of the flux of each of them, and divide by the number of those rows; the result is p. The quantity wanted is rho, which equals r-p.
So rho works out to 0.011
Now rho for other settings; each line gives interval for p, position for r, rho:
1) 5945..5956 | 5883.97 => 0.026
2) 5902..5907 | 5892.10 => 0.235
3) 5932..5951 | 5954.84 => 0.001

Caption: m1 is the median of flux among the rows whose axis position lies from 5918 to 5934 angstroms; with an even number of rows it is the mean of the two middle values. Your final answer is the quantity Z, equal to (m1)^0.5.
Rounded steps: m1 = 7.1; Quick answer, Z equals 2.67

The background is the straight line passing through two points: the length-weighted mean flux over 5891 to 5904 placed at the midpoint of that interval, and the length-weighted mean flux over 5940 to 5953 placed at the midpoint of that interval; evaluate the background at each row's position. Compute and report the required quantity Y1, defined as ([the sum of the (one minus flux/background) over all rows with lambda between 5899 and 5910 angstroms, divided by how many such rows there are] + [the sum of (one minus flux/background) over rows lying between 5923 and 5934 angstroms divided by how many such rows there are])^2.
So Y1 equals 0.29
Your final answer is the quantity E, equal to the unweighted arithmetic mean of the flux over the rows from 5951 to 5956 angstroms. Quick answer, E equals 7.3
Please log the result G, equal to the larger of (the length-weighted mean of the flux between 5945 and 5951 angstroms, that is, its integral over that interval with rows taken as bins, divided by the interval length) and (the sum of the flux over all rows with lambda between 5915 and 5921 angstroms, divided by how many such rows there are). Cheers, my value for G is 7.3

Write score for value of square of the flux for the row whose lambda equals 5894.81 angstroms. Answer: 10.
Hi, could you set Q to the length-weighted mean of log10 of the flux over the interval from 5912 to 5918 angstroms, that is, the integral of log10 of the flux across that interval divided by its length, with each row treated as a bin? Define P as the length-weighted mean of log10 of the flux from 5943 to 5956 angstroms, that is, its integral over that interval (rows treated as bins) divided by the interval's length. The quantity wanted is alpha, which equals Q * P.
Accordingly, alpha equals 0.73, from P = 0.86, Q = 0.84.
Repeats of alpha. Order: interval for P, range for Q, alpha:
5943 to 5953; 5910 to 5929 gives 0.73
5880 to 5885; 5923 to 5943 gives 0.69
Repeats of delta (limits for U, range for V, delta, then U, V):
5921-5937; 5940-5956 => 0.2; 7.2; 7.4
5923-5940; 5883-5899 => -3.5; 7.3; 3.8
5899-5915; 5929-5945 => 1.0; 6.4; 7.4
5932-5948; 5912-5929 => -0.5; 7.5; 7.0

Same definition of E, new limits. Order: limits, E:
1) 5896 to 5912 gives 5.7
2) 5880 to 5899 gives 4.2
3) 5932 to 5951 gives 7.4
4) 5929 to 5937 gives 7.3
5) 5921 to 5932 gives 7.1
